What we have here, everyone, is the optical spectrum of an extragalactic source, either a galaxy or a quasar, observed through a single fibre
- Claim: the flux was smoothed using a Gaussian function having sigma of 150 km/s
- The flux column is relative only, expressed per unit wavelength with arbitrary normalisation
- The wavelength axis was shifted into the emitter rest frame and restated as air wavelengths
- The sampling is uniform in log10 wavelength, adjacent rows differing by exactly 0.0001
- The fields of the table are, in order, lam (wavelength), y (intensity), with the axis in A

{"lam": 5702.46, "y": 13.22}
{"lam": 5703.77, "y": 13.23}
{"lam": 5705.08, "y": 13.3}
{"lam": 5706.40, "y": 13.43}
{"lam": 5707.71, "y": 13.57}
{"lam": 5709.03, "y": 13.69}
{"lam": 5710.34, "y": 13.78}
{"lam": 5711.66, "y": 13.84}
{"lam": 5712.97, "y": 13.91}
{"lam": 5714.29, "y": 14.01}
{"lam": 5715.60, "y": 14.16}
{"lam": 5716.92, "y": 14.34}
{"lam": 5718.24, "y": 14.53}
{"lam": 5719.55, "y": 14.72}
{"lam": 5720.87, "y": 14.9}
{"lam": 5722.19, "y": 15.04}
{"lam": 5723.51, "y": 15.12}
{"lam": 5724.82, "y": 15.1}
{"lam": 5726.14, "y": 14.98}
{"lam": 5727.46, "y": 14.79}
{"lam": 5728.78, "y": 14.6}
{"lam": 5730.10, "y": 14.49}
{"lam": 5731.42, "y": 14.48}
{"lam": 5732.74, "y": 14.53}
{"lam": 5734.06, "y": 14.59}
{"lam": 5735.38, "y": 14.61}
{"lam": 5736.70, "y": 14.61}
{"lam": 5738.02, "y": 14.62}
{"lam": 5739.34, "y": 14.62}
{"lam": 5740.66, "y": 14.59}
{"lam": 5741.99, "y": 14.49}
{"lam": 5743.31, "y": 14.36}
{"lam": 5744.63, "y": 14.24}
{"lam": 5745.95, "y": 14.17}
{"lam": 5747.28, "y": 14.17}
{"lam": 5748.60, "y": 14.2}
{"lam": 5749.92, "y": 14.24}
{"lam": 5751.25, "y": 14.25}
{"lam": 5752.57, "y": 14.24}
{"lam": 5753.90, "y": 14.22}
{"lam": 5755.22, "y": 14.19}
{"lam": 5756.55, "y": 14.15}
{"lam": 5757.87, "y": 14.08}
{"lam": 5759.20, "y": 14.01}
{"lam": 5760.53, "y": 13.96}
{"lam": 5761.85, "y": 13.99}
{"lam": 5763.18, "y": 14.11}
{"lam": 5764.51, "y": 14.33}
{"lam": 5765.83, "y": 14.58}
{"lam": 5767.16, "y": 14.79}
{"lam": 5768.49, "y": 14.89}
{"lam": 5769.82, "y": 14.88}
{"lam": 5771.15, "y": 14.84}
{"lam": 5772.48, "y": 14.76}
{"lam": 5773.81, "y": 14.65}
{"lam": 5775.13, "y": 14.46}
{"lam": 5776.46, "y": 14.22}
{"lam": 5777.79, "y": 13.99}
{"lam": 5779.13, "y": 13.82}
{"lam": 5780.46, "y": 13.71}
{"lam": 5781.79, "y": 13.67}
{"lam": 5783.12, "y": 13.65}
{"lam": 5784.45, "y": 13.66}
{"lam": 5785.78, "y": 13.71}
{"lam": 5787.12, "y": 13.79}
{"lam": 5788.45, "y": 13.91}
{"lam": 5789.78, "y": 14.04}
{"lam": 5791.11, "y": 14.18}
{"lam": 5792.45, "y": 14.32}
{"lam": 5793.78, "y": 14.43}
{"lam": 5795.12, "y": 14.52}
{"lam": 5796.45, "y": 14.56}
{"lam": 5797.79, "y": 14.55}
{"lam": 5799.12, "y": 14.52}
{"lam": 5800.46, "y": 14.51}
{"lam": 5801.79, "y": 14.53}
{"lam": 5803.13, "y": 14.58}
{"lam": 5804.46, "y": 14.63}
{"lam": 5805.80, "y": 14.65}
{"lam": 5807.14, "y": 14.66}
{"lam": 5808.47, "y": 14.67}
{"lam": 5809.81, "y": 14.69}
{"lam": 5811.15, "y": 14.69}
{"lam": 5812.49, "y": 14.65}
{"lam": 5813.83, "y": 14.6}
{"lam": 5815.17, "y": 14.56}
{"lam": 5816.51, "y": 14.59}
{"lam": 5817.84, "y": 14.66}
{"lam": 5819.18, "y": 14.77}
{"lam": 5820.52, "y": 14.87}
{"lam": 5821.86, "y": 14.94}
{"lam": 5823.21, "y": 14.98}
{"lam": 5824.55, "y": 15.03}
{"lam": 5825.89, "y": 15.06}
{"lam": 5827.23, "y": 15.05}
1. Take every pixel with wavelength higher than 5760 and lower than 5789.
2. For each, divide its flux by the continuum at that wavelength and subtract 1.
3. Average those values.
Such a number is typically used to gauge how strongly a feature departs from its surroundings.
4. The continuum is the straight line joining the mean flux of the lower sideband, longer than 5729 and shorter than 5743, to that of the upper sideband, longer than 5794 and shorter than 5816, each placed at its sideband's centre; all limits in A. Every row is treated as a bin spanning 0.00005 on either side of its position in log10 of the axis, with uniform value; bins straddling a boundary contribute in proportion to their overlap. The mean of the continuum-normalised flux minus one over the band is -0.026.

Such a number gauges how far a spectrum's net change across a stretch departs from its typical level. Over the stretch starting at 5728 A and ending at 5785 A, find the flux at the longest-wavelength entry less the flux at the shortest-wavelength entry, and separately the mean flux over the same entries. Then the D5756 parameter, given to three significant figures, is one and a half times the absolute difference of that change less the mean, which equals 22.9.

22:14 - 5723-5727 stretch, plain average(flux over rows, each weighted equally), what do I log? 15.1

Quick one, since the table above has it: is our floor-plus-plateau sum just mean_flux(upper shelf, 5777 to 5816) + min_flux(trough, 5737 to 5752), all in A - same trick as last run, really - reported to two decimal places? 28.46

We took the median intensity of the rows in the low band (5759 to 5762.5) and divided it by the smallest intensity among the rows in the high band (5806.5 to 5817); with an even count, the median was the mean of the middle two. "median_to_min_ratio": 0.96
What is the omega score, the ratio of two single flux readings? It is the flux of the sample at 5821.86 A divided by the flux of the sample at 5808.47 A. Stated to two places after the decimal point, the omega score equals 1.02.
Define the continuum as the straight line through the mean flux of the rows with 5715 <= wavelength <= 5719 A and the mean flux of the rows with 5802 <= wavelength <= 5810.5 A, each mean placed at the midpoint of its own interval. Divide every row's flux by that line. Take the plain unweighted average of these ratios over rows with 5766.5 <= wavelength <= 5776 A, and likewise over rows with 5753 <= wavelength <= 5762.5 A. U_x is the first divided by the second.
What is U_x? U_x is 1.044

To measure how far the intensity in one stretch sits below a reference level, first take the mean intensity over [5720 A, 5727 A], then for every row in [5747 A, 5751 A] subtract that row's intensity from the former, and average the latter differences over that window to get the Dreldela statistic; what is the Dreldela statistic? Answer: 0.8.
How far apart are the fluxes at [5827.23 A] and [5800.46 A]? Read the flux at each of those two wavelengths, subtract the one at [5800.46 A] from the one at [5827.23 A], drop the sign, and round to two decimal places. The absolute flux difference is 0.54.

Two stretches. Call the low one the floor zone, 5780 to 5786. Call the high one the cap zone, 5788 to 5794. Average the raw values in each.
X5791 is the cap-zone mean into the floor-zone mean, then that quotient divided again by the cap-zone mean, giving 0.0681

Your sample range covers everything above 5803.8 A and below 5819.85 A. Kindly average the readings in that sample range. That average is 14.7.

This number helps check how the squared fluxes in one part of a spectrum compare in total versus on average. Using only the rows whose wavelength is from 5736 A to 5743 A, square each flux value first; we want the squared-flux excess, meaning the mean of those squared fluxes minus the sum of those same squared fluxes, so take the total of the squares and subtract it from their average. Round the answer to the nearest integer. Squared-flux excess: -851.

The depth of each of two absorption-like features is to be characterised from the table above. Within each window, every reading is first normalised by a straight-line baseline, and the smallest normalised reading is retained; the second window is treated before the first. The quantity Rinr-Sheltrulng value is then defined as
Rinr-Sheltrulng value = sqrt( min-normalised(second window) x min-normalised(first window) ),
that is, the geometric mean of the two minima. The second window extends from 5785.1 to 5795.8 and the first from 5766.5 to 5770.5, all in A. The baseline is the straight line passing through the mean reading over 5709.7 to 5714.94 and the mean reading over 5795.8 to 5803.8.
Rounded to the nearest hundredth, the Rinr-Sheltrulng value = 0.99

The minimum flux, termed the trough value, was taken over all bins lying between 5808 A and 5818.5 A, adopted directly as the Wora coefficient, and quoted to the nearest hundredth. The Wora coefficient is 14.56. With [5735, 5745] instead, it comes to 14.24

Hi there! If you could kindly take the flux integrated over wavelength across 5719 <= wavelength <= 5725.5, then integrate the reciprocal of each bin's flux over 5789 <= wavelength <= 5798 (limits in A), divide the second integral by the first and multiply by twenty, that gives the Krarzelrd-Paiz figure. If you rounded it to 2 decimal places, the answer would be 0.13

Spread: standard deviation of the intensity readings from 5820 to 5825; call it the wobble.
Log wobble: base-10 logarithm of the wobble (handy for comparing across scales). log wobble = -1.2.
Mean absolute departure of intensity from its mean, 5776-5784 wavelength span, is 0.17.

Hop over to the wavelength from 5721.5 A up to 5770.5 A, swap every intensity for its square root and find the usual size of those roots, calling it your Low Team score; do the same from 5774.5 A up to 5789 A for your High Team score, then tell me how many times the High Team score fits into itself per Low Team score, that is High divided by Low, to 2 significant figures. 0.98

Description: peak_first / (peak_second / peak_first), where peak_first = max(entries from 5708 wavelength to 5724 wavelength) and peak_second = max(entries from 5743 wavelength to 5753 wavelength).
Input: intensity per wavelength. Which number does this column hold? 15.9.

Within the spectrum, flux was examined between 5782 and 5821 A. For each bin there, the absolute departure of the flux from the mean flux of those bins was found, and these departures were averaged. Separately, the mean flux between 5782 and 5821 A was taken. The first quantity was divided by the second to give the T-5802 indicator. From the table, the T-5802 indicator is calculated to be 0.020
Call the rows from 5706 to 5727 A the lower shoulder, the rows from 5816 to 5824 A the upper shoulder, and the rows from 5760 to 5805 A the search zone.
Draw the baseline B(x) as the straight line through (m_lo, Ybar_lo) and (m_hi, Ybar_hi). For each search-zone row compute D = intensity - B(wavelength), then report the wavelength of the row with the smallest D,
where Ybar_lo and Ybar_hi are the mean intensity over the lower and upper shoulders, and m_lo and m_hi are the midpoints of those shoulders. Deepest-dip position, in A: 5783.12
